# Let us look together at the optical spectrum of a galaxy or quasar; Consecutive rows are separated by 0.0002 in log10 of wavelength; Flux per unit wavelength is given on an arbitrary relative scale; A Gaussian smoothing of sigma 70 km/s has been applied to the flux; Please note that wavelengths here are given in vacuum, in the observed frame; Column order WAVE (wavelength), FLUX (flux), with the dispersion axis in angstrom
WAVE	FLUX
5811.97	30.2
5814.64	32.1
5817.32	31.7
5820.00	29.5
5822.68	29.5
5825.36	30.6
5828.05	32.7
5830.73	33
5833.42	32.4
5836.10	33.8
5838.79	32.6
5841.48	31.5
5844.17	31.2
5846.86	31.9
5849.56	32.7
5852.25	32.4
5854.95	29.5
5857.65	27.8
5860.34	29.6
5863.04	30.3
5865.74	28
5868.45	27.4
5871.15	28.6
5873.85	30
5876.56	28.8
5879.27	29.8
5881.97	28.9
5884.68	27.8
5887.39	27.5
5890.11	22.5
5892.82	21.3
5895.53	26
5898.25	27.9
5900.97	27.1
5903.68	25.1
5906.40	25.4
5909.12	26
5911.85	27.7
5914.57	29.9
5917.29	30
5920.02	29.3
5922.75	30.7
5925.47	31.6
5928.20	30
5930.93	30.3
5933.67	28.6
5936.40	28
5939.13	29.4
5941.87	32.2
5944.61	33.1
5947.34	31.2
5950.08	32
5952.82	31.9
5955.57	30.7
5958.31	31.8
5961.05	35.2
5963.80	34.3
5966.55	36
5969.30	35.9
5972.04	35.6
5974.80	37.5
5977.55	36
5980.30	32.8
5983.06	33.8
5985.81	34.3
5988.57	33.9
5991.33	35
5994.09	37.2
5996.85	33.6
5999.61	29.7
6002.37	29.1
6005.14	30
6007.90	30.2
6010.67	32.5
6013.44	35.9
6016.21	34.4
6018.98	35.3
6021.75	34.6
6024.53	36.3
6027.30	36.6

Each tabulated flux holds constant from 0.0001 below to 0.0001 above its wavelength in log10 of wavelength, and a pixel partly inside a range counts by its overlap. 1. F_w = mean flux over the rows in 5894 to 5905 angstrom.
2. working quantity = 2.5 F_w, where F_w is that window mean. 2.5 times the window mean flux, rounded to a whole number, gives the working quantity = 66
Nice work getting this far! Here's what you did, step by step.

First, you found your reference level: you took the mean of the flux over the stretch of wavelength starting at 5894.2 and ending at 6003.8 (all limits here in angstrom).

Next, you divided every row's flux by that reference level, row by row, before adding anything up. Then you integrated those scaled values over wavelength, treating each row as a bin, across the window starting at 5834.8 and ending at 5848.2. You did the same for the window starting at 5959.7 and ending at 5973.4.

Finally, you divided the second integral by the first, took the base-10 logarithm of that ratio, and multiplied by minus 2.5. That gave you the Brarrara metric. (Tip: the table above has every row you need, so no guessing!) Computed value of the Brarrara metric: -0.13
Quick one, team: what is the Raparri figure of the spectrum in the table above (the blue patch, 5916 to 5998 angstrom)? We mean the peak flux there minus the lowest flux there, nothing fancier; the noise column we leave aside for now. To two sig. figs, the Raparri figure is 9.5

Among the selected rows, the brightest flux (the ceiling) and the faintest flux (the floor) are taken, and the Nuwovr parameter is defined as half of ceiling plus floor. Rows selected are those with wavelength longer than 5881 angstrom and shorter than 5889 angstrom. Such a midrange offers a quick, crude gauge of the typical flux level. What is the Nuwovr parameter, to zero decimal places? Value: 28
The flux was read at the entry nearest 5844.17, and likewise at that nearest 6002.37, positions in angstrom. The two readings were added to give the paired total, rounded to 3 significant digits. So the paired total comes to 60.3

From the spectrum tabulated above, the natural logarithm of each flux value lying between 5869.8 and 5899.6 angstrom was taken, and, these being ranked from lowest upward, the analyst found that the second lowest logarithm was 3.11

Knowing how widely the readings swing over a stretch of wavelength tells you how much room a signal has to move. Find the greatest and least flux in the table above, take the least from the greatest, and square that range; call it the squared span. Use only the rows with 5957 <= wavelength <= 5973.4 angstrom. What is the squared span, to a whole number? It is 18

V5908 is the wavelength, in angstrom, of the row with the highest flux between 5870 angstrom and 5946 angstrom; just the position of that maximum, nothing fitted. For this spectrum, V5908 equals 5944.61 angstrom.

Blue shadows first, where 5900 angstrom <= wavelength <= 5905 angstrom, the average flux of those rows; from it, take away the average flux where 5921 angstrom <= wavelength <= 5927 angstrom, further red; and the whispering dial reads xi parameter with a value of -5.0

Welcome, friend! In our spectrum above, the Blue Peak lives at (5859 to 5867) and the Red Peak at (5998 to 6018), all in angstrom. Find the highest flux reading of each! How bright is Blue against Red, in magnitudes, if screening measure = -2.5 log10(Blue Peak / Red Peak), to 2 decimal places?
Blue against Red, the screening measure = 0.18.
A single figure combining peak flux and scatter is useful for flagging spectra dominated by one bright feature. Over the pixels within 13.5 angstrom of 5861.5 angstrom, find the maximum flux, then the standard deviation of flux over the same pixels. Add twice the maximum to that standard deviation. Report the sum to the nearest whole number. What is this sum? 67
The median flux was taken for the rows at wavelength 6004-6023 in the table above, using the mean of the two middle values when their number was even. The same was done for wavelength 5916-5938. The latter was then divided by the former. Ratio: 0.87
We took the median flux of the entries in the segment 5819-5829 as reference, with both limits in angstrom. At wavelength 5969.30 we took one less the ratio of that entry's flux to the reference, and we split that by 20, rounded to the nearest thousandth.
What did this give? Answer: -0.010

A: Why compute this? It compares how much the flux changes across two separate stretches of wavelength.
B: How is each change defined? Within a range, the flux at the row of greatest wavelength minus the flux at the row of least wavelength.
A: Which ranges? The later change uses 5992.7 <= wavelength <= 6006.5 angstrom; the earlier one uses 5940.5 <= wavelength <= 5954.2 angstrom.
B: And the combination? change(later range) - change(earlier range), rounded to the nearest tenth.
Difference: -6.9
